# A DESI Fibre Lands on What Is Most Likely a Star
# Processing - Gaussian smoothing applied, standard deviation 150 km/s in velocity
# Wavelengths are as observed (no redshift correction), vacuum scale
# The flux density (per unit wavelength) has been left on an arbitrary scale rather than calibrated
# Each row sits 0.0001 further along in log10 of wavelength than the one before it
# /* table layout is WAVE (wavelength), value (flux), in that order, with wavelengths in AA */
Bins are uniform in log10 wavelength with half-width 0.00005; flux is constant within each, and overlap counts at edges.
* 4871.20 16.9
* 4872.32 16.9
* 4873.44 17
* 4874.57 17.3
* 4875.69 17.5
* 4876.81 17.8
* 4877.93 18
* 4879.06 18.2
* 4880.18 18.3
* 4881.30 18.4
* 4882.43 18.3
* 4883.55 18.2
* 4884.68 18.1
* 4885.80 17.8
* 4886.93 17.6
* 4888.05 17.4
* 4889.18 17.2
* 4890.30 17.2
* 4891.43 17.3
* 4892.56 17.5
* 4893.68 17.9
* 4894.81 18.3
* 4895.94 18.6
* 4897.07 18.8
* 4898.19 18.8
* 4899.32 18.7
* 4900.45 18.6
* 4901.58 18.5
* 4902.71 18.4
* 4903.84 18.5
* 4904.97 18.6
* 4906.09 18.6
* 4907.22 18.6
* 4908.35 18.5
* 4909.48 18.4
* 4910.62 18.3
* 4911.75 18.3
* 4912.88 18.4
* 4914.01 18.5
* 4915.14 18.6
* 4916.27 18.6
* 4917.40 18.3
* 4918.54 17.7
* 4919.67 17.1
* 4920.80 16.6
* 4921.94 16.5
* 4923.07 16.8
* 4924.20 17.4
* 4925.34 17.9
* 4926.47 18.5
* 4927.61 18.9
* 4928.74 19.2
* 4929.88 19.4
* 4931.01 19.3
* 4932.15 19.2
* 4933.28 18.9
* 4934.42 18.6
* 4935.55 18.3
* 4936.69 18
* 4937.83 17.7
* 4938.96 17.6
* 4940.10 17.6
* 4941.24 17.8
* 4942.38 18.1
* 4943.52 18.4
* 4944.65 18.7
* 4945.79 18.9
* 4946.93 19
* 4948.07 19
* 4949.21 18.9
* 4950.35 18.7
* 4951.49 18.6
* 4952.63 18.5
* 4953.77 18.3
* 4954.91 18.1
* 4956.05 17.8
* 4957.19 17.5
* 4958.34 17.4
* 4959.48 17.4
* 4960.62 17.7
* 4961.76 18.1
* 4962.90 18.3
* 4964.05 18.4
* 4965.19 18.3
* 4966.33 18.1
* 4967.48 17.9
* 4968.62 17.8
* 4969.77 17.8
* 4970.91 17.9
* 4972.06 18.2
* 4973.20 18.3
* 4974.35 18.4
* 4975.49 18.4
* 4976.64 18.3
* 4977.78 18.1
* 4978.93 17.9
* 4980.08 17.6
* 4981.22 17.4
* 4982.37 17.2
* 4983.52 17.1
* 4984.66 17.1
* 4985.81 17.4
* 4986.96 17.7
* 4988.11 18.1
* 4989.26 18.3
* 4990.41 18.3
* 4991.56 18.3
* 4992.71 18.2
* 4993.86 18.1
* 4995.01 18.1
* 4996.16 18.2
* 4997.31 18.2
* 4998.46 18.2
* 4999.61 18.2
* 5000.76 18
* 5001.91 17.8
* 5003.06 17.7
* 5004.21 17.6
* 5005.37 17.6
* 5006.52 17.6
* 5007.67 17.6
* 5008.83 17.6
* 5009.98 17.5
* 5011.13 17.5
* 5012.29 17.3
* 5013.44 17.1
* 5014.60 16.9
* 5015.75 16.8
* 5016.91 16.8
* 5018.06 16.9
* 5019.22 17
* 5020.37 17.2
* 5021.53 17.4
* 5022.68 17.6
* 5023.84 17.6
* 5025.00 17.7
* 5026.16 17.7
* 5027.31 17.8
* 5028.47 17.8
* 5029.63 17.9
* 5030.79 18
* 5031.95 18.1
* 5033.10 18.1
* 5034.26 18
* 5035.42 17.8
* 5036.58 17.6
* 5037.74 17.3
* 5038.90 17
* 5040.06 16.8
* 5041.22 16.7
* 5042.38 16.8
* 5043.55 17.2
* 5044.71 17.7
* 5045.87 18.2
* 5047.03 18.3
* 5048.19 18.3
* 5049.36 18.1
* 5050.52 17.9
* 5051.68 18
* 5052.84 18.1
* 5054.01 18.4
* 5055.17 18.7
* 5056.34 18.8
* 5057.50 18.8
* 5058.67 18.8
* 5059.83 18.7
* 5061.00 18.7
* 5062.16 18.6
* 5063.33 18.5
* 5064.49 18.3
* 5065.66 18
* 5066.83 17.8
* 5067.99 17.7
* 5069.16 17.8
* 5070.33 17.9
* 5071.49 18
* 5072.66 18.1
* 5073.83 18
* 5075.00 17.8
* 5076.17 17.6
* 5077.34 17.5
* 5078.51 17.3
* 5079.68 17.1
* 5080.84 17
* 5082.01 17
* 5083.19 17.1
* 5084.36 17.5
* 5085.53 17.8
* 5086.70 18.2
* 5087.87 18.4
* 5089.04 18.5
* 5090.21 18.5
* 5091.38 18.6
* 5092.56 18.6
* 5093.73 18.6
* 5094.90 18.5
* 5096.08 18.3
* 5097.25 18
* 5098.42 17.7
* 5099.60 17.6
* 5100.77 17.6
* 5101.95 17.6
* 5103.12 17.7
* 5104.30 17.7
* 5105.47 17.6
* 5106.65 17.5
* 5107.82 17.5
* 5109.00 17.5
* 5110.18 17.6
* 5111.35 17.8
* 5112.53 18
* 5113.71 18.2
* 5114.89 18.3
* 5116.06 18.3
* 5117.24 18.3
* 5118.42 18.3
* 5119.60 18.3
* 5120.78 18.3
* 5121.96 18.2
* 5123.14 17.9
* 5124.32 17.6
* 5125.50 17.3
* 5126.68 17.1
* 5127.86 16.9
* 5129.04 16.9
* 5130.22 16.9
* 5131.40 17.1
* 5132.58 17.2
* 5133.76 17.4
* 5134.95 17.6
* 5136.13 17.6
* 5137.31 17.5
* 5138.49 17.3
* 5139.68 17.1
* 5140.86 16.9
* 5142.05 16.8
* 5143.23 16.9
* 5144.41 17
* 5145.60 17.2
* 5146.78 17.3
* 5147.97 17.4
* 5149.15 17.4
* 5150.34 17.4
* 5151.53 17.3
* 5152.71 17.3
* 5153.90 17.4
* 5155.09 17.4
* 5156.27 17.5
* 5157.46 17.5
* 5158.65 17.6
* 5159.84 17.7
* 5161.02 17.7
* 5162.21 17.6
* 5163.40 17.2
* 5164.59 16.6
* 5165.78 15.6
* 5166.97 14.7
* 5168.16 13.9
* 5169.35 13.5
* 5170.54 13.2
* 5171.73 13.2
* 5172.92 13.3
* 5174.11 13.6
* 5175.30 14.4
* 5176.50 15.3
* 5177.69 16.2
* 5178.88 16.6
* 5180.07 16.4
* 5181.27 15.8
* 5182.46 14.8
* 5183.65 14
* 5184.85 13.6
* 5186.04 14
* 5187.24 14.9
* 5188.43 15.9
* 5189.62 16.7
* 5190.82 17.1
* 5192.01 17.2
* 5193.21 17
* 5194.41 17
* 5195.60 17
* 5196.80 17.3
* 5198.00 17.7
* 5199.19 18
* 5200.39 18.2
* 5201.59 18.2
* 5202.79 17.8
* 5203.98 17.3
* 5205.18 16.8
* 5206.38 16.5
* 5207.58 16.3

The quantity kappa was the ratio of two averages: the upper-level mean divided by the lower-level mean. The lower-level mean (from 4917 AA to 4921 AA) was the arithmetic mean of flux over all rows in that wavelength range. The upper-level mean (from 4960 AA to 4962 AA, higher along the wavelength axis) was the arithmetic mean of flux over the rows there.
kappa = 1.03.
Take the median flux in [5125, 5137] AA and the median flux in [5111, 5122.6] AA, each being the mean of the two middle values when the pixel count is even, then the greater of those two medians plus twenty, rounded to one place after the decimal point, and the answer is 38.3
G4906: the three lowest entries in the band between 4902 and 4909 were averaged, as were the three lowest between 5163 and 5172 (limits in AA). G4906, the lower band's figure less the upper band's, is 5.2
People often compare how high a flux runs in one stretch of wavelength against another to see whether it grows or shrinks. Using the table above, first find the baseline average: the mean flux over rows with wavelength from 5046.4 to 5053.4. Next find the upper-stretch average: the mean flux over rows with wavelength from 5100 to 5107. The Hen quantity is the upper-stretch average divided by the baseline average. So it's 0.97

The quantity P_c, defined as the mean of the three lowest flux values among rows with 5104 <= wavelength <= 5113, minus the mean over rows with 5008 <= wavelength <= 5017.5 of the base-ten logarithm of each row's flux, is 16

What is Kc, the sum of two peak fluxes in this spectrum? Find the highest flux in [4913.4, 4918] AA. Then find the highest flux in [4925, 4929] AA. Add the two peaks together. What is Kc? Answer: 38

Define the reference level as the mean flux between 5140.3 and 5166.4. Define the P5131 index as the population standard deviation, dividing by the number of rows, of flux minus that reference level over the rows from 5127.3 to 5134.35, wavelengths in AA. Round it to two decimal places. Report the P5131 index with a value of 0.19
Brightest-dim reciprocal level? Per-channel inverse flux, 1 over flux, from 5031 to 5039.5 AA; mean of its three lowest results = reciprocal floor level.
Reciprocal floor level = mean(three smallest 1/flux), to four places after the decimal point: 0.0554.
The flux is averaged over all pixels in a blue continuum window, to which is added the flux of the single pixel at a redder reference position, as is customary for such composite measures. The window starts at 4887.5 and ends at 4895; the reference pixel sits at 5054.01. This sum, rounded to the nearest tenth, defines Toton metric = 35.9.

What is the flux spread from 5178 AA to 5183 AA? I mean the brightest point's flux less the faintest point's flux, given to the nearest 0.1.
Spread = 1.8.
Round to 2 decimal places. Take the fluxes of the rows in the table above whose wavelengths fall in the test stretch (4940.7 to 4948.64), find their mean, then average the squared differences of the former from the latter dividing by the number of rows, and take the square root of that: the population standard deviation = 0.44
